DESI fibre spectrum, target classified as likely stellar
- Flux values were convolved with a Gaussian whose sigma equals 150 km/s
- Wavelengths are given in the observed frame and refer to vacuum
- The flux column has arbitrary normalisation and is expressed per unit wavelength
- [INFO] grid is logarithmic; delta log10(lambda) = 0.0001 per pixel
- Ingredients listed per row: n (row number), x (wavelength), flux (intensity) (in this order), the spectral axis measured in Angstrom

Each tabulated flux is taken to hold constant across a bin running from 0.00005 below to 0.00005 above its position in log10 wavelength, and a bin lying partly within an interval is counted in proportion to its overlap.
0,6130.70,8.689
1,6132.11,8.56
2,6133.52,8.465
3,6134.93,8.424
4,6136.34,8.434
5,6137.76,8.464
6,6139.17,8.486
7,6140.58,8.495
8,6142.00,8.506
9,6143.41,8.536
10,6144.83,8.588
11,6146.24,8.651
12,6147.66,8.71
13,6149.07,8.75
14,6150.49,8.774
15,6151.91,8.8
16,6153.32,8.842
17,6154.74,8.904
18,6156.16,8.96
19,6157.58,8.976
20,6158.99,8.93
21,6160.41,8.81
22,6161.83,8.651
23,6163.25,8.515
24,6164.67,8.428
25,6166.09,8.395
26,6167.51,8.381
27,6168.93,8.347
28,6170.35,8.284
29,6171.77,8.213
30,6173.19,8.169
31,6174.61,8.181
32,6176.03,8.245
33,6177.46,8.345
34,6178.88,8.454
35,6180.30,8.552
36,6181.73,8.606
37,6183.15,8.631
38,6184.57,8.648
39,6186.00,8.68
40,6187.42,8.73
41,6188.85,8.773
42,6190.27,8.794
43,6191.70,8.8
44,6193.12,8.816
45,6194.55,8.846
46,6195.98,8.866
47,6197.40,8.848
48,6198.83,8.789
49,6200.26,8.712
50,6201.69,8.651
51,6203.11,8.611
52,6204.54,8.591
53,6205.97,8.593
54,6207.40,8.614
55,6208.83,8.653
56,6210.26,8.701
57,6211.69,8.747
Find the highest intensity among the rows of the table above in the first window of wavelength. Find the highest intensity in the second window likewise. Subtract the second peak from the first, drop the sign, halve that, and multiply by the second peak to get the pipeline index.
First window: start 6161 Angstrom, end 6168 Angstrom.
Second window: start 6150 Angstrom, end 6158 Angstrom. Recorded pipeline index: 1.46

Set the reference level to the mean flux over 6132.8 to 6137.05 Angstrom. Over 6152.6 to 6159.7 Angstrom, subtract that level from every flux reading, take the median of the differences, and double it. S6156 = 1.0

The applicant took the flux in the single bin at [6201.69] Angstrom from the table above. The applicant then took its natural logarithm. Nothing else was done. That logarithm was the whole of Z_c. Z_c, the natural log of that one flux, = 2.16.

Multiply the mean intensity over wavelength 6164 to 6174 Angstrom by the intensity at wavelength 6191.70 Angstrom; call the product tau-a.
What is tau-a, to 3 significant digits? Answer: 73.2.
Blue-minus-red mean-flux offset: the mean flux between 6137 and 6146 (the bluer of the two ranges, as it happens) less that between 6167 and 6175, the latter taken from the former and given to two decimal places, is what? 0.25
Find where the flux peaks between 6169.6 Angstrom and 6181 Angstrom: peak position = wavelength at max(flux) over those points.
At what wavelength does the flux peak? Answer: 6180.30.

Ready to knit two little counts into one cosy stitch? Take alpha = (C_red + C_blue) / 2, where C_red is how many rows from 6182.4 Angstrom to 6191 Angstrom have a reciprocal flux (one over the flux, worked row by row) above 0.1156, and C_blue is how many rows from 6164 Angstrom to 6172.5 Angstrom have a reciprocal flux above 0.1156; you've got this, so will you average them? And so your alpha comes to 4.00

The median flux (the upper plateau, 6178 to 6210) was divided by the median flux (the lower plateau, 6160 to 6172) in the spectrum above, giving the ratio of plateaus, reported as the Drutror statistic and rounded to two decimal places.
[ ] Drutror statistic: 1.03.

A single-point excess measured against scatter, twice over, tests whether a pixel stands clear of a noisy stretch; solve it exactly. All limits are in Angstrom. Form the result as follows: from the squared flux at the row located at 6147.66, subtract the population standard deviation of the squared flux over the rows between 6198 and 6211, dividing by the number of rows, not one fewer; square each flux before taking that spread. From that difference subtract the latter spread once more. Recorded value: 73.7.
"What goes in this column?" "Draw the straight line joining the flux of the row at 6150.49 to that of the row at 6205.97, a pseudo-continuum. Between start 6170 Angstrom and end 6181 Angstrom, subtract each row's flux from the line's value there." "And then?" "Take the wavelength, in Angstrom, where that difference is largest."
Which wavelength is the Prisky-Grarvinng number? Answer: 6173.19 Angstrom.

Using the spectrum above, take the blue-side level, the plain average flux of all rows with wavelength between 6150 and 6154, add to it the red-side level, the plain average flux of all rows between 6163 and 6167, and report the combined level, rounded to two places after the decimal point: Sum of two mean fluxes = 17.25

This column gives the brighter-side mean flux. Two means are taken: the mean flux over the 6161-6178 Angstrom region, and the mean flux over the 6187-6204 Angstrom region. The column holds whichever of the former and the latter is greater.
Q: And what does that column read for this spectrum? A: 8.77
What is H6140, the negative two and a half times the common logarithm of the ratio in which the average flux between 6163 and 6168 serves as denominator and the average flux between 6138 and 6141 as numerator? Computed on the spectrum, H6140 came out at -0.01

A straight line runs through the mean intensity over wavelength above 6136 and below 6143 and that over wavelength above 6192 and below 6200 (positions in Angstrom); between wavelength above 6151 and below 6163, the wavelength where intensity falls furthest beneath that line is 6161.83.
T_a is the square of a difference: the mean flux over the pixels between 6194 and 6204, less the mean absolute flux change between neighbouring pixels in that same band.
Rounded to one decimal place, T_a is 75.9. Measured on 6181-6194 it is 75.6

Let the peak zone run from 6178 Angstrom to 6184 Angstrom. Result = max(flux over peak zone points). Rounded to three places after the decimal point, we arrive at 8.631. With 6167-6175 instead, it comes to 8.381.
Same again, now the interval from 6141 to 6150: 8.750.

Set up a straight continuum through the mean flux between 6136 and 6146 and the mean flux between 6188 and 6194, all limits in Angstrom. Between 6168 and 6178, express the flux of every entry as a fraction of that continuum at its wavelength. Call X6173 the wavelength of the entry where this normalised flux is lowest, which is 6173.19 Angstrom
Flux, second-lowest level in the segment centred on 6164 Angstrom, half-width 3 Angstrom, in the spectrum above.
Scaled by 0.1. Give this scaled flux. 0.843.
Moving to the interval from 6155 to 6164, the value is 0.865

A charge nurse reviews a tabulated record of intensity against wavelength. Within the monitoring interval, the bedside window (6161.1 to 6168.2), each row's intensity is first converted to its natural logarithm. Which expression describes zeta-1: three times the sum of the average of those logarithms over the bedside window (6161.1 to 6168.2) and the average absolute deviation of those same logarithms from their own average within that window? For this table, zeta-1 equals 6.44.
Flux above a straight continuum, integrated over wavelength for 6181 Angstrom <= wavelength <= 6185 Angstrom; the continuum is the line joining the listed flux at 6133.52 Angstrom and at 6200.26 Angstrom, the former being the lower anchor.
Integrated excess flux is -0.1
